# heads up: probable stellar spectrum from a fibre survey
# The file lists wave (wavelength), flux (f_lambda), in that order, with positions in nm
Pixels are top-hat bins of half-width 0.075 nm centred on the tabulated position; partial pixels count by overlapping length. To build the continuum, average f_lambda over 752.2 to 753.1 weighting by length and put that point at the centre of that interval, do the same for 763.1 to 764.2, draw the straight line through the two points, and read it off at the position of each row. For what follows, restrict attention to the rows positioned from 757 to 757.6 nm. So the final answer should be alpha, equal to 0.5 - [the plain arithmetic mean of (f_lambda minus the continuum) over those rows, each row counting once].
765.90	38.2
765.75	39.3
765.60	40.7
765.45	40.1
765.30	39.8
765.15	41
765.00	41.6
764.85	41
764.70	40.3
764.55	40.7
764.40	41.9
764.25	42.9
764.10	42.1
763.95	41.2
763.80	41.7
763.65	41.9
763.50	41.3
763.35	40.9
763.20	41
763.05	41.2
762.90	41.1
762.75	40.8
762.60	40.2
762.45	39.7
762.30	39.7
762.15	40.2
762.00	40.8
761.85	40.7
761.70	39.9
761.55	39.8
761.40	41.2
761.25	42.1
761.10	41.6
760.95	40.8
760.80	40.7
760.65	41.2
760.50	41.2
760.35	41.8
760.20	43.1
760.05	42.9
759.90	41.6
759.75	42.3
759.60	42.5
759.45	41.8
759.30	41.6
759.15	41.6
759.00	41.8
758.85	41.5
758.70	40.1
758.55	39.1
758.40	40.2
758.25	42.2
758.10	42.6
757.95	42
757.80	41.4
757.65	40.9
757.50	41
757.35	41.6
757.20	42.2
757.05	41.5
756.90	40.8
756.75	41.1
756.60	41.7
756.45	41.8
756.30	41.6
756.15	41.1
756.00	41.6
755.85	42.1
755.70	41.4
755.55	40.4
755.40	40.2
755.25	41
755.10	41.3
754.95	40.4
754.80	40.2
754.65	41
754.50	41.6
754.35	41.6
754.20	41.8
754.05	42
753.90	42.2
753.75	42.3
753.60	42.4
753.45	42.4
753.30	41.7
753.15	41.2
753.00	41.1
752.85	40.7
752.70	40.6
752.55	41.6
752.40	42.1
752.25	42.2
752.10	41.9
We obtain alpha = 0.3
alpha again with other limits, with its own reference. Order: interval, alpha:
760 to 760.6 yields -0.3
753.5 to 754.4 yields -0.2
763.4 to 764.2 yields 0.3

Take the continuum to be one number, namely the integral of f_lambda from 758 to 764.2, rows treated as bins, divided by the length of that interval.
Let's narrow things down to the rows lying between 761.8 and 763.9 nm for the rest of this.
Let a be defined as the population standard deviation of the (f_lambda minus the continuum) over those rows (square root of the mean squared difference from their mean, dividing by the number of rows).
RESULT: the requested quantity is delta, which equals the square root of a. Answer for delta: 0.80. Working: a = 0.64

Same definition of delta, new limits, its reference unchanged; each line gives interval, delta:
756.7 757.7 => 0.68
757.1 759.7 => 0.95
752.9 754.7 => 0.69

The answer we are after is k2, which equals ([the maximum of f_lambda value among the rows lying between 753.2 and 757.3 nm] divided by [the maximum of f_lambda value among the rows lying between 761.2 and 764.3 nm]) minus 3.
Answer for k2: -2.01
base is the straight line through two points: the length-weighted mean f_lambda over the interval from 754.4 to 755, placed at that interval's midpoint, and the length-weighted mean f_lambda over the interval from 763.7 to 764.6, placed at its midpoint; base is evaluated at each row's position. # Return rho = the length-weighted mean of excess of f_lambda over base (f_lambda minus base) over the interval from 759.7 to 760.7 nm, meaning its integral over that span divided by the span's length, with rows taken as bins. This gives 0.63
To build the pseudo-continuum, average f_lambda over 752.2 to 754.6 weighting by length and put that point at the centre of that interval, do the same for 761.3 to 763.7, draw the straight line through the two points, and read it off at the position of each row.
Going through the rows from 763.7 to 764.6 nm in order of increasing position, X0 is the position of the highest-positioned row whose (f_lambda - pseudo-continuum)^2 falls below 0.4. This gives 764.55 nm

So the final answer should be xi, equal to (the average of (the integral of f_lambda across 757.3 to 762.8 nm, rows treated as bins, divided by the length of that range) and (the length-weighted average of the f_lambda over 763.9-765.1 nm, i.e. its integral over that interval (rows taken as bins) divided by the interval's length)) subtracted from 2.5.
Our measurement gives -38.83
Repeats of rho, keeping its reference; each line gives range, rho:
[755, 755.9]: 0.10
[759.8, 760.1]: 0.83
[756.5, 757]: 0.19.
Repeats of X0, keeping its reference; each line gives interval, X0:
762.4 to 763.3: 763.20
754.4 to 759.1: 758.85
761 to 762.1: 762.00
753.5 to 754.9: 754.65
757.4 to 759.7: 759.30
